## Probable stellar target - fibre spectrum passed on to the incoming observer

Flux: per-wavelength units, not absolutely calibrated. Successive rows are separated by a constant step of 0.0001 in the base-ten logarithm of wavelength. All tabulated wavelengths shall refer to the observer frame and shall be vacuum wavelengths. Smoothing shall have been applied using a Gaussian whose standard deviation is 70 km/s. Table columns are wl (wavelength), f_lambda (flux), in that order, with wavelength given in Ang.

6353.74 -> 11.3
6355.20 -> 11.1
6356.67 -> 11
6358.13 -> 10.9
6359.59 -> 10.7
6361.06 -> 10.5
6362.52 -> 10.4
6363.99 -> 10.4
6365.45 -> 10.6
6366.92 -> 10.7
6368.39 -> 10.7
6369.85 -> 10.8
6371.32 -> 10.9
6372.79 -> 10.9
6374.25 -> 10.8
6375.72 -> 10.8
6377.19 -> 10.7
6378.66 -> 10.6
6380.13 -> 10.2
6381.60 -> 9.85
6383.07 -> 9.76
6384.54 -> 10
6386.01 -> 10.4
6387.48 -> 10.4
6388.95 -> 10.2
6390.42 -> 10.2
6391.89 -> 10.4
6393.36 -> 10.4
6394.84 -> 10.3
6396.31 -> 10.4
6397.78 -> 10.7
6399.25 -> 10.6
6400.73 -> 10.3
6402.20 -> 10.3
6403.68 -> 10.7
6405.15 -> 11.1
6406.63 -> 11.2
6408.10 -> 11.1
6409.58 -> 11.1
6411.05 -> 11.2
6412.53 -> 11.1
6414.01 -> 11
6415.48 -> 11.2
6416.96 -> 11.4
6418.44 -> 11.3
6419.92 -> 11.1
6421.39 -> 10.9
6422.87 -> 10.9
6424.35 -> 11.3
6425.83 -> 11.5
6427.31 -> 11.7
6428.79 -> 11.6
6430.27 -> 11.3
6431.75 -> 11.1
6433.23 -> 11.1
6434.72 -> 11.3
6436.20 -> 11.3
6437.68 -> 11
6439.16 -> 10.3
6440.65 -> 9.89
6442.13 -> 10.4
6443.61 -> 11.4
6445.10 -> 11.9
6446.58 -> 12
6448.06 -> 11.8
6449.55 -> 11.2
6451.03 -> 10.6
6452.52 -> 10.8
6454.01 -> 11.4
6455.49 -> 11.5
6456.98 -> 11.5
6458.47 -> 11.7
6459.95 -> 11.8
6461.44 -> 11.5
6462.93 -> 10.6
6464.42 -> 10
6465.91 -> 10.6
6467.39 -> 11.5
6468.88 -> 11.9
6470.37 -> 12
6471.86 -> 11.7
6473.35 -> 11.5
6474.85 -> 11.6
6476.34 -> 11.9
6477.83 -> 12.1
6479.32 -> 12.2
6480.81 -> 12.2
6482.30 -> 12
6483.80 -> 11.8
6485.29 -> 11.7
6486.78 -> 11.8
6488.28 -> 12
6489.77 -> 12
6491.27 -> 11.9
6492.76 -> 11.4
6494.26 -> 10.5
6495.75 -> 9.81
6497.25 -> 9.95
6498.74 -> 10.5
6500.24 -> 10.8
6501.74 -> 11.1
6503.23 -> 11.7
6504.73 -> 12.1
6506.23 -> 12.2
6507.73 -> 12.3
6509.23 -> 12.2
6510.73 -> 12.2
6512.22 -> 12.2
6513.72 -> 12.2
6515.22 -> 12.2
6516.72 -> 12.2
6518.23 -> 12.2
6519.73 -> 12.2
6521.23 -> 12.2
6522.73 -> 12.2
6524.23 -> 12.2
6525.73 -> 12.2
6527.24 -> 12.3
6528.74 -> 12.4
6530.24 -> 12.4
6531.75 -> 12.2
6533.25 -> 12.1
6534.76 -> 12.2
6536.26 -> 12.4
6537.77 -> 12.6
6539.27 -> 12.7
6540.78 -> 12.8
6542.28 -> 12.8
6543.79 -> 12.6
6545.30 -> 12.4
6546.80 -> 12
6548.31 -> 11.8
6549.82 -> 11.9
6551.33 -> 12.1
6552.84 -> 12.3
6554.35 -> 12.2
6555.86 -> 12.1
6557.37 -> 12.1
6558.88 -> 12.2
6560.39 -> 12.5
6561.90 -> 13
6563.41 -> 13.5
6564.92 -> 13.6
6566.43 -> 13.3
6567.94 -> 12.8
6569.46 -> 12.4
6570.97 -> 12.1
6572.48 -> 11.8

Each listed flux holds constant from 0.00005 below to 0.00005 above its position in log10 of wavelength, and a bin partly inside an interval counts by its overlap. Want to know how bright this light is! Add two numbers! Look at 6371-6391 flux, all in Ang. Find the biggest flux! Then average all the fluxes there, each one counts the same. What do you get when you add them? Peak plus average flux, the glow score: 21.3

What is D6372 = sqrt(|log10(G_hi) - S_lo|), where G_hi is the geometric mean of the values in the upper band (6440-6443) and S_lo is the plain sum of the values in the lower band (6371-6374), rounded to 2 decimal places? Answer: 4.56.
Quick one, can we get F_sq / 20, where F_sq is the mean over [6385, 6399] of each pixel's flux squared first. 5.4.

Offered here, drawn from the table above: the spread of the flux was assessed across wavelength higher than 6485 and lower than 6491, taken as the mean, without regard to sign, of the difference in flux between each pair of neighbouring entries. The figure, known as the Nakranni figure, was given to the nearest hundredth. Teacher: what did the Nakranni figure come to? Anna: 0.10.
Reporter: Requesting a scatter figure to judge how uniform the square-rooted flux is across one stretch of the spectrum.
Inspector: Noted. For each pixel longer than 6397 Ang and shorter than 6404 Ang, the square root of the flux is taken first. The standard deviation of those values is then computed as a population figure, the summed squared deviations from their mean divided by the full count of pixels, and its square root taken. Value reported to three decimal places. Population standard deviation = 0.028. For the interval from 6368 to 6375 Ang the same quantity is 0.011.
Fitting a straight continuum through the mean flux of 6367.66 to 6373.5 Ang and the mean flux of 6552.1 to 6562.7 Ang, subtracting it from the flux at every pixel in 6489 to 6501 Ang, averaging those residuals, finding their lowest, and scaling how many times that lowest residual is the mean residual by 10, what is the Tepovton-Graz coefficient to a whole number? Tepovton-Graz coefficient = 21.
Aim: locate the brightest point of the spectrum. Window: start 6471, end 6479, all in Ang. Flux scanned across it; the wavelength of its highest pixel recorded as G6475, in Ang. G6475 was 6477.83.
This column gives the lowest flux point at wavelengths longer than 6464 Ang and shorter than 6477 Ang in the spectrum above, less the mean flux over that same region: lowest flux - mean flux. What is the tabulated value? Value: -1.4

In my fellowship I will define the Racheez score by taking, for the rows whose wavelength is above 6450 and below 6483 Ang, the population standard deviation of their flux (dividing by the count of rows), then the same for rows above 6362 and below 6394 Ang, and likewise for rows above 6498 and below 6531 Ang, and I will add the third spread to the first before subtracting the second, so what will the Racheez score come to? 0.77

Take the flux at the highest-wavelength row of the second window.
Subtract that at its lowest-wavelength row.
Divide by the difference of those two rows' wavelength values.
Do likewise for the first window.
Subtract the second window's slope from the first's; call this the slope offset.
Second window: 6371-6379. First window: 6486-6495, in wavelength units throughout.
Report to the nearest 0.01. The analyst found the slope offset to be -0.13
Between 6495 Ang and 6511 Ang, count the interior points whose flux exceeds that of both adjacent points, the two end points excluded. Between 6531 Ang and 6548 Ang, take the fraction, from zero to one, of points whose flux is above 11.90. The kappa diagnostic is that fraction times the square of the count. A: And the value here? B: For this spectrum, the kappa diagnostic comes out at 1.0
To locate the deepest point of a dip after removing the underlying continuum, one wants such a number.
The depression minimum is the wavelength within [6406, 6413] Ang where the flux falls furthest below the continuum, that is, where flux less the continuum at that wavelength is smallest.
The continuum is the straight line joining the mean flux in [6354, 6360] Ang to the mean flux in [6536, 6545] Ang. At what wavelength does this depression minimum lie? 6412.53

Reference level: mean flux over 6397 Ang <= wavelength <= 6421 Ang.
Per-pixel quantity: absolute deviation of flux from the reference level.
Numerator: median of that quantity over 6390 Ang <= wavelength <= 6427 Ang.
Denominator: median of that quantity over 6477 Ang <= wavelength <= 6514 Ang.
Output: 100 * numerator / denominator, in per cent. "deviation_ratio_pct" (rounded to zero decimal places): 25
